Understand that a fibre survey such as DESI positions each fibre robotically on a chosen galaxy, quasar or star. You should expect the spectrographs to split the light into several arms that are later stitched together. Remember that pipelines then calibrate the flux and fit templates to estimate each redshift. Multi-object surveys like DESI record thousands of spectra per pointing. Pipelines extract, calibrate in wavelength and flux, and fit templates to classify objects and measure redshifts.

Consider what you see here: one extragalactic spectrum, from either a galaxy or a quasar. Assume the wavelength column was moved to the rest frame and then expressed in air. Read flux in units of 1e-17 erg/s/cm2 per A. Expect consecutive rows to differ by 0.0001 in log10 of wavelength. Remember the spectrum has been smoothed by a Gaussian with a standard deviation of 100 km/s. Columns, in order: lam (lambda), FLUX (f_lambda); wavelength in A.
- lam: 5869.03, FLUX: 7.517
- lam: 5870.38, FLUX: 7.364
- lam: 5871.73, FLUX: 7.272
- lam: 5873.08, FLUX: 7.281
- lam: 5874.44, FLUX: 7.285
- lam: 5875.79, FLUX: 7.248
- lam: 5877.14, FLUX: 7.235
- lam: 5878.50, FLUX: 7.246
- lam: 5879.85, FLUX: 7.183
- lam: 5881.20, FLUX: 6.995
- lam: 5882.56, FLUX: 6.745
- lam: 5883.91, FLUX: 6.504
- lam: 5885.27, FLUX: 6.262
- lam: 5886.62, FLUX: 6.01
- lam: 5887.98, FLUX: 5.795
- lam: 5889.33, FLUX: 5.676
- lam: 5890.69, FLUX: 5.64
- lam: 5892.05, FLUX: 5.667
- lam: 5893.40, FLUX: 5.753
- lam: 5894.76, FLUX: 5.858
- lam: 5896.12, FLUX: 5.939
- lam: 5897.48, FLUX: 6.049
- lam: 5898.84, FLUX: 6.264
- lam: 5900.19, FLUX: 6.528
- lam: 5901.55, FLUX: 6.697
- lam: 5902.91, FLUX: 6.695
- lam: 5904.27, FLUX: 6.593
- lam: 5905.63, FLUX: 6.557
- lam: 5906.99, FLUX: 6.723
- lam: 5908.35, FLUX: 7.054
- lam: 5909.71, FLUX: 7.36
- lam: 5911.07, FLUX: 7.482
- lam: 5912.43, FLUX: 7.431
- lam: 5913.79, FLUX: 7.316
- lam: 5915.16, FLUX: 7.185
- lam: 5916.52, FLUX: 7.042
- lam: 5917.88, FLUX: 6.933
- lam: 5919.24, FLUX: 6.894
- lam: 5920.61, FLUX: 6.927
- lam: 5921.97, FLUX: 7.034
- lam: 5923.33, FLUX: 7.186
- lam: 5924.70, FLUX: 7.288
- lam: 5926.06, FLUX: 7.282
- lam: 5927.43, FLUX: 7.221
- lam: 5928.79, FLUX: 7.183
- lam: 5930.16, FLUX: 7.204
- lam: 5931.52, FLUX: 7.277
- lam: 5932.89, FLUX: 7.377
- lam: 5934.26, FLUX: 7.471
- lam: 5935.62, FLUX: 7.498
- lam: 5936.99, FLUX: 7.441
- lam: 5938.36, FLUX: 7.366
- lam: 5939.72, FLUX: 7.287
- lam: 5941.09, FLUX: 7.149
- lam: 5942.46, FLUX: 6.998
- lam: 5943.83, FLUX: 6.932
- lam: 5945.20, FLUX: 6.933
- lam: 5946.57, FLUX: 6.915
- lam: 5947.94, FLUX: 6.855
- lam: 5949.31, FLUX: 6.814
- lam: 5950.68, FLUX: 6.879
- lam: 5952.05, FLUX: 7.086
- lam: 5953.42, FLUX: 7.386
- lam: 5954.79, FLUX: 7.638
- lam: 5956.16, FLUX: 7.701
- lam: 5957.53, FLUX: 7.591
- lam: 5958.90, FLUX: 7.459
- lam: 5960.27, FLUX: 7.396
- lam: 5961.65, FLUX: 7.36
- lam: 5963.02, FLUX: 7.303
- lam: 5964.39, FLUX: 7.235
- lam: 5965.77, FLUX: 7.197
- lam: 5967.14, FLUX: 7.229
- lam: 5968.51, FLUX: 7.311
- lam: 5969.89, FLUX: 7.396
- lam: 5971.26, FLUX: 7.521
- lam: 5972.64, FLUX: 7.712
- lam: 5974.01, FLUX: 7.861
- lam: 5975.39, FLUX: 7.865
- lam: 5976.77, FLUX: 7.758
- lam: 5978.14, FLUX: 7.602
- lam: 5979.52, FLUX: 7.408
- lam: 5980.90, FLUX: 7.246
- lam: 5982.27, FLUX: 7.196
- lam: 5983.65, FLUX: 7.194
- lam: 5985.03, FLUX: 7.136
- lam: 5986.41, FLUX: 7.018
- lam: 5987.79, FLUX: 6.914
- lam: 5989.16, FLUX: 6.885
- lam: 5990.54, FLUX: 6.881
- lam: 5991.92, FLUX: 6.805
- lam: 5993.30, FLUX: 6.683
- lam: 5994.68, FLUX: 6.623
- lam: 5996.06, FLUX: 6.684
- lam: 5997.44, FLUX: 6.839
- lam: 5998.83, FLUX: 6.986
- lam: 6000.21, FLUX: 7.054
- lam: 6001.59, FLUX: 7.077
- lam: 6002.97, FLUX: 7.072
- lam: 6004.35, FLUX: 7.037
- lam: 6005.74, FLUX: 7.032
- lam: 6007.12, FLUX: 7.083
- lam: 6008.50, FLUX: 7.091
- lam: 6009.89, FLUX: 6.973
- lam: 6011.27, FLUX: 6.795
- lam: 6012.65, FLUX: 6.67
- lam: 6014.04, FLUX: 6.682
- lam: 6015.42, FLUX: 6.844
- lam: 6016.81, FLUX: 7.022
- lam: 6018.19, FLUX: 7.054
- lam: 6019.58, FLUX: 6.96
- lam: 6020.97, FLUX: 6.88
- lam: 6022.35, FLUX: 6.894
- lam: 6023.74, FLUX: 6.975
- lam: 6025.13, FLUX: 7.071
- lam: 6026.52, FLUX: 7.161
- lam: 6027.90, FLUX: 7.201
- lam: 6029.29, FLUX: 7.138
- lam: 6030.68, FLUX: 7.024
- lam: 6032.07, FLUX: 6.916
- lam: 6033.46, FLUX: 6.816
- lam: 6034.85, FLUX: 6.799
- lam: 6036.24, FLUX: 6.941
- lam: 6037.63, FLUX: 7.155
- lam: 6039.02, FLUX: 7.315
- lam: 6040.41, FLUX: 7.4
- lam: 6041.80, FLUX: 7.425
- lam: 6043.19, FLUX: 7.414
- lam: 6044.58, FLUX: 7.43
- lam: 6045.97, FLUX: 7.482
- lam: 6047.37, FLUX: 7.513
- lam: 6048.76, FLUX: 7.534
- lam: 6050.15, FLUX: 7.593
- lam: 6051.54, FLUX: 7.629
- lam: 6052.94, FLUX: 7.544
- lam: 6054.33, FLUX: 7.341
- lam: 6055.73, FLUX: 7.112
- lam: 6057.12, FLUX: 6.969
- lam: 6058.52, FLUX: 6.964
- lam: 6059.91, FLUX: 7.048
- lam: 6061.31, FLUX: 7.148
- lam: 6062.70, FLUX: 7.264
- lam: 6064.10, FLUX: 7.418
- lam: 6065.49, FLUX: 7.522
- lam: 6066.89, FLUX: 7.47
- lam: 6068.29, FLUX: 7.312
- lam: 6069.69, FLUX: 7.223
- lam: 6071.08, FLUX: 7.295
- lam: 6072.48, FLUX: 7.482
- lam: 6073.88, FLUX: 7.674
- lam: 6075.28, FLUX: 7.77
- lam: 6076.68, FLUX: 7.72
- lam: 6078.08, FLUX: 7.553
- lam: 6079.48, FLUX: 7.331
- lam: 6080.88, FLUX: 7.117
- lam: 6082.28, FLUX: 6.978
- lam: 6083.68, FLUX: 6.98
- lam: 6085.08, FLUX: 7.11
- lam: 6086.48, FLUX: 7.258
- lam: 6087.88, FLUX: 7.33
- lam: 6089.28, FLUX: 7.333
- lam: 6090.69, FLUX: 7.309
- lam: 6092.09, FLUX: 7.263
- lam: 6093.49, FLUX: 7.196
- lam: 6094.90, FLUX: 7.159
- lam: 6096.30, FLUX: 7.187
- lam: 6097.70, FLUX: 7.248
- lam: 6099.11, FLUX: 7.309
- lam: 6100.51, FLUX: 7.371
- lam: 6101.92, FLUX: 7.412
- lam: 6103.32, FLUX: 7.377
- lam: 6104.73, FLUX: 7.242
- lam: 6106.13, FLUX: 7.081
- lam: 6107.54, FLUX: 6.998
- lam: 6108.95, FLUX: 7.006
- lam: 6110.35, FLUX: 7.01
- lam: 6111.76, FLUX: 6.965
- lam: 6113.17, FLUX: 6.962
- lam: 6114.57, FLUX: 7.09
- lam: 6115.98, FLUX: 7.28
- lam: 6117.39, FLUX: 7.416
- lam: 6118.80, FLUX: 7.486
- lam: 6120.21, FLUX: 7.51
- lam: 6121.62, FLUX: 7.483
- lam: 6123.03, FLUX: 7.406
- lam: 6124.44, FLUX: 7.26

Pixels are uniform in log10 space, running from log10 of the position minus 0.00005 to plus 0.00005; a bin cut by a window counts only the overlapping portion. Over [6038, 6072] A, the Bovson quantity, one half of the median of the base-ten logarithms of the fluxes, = 0.435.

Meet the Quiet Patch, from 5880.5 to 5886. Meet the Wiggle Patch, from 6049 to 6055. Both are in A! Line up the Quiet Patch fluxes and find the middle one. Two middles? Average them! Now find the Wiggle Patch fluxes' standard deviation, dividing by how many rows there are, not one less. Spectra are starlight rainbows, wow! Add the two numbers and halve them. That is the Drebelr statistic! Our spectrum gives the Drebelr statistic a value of 3.4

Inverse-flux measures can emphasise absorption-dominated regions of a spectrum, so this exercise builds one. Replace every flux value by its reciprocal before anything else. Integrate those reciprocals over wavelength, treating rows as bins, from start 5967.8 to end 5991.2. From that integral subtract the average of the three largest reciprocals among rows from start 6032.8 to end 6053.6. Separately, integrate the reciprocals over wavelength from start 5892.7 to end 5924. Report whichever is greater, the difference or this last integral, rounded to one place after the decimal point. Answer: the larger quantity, 4.7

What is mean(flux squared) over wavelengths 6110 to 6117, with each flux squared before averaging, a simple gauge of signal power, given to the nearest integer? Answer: 50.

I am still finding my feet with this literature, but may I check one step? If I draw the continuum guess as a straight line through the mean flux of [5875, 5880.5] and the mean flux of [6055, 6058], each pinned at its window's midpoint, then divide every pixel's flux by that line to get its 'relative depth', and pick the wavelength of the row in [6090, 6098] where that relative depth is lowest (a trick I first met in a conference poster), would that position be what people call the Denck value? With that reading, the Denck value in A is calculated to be 6094.90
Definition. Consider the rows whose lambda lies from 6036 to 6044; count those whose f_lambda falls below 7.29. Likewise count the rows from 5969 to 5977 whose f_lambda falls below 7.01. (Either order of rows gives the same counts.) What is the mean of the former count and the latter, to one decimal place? 1.0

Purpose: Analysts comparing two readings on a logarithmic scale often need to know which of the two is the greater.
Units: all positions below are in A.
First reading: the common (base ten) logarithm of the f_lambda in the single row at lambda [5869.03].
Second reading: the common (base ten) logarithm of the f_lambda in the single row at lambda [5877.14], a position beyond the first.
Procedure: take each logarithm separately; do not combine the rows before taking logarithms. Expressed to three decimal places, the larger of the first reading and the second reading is 0.876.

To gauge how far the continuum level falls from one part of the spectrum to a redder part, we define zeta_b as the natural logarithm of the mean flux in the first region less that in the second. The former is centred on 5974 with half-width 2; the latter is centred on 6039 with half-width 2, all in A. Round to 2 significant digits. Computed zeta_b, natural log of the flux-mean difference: -0.65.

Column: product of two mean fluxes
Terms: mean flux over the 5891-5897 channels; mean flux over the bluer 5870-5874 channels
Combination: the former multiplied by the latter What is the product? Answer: 42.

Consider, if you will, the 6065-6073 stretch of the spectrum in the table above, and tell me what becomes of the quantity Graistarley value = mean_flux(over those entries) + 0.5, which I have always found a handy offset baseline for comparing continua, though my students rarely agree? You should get 7.88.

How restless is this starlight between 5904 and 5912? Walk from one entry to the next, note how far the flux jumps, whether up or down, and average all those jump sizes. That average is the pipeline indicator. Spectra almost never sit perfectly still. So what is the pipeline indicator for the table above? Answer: 0.19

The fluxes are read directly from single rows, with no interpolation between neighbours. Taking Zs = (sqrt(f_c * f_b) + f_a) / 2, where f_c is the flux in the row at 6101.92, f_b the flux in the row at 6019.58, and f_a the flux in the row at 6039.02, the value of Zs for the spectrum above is 7.2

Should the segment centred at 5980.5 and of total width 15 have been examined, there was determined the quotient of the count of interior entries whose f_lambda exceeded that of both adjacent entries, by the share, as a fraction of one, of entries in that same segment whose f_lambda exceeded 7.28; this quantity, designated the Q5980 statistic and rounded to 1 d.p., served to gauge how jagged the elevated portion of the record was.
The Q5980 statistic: 2.2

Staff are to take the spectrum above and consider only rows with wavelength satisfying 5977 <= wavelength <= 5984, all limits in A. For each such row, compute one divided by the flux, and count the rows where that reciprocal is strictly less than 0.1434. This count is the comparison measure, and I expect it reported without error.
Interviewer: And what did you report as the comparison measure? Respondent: 5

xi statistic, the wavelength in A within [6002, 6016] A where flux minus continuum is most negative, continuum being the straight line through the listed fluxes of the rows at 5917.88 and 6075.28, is 6012.65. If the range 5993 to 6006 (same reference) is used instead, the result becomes 5994.68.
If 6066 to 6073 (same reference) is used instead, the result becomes 6069.69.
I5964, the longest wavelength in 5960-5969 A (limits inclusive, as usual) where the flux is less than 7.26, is 5967.14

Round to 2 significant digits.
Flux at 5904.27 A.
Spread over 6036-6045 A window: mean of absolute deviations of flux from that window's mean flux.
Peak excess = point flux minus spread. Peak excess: 6.5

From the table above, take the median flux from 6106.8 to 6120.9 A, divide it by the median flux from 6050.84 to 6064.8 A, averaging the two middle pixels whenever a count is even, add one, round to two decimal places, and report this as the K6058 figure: 1.98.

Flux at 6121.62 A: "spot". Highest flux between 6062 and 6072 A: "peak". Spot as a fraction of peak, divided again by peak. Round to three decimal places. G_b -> 0.132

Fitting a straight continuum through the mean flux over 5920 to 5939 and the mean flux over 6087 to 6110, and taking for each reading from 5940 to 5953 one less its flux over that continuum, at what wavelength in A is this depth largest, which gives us 5949.31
